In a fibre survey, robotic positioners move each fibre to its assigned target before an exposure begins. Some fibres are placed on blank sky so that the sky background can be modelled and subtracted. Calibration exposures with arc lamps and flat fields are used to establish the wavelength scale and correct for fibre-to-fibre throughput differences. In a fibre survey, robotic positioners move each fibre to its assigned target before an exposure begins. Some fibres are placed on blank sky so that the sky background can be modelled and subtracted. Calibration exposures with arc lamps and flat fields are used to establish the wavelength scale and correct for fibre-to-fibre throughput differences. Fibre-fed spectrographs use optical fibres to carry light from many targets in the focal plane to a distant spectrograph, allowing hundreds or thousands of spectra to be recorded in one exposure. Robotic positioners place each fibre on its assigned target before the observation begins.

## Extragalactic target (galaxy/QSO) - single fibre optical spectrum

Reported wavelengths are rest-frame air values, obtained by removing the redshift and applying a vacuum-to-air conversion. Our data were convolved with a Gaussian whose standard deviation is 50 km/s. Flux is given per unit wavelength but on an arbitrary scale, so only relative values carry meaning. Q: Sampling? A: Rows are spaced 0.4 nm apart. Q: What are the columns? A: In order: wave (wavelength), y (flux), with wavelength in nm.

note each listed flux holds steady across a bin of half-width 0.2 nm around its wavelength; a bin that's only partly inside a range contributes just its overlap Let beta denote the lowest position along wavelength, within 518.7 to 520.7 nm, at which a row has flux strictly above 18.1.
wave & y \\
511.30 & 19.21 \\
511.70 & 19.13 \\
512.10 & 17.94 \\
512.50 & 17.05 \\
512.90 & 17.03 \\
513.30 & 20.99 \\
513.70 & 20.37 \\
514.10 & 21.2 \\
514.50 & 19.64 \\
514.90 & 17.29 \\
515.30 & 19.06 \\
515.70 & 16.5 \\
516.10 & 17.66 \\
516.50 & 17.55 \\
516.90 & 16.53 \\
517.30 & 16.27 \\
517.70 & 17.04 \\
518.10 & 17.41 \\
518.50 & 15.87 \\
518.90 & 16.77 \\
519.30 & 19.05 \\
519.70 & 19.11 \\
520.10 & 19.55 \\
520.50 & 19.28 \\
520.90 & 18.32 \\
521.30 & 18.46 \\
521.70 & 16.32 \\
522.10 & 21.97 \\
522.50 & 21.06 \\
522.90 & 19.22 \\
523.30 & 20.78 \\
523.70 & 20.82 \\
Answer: 519.30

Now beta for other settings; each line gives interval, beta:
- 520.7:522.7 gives 520.90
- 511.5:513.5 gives 511.70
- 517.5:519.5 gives 519.30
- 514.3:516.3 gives 514.50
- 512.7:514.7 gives 513.30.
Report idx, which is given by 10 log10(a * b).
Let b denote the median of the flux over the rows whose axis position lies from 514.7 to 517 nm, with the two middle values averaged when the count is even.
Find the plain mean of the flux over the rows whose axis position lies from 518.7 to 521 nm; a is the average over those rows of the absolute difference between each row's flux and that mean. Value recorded 11.2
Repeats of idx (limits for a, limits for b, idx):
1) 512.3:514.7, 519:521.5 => 14.7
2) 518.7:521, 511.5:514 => 11.5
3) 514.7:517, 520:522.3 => 10.9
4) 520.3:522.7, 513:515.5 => 14.9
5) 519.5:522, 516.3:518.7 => 11.3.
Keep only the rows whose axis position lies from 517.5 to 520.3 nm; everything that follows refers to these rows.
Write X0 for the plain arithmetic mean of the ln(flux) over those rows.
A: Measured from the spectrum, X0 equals 2.88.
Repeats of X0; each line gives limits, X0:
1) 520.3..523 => 2.95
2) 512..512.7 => 2.86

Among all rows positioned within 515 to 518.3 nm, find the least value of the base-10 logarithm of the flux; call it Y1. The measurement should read 1.21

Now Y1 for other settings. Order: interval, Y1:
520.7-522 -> 1.21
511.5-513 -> 1.23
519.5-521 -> 1.26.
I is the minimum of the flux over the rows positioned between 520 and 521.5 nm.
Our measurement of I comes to 18.32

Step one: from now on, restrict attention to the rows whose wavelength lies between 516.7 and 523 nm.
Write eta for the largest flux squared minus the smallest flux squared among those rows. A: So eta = 231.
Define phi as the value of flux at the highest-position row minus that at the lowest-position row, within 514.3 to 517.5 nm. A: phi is -3.4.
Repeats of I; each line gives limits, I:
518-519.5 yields 15.87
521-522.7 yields 16.32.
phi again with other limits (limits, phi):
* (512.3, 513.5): 3.9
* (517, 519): 0.5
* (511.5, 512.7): -2.1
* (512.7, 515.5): 2.0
